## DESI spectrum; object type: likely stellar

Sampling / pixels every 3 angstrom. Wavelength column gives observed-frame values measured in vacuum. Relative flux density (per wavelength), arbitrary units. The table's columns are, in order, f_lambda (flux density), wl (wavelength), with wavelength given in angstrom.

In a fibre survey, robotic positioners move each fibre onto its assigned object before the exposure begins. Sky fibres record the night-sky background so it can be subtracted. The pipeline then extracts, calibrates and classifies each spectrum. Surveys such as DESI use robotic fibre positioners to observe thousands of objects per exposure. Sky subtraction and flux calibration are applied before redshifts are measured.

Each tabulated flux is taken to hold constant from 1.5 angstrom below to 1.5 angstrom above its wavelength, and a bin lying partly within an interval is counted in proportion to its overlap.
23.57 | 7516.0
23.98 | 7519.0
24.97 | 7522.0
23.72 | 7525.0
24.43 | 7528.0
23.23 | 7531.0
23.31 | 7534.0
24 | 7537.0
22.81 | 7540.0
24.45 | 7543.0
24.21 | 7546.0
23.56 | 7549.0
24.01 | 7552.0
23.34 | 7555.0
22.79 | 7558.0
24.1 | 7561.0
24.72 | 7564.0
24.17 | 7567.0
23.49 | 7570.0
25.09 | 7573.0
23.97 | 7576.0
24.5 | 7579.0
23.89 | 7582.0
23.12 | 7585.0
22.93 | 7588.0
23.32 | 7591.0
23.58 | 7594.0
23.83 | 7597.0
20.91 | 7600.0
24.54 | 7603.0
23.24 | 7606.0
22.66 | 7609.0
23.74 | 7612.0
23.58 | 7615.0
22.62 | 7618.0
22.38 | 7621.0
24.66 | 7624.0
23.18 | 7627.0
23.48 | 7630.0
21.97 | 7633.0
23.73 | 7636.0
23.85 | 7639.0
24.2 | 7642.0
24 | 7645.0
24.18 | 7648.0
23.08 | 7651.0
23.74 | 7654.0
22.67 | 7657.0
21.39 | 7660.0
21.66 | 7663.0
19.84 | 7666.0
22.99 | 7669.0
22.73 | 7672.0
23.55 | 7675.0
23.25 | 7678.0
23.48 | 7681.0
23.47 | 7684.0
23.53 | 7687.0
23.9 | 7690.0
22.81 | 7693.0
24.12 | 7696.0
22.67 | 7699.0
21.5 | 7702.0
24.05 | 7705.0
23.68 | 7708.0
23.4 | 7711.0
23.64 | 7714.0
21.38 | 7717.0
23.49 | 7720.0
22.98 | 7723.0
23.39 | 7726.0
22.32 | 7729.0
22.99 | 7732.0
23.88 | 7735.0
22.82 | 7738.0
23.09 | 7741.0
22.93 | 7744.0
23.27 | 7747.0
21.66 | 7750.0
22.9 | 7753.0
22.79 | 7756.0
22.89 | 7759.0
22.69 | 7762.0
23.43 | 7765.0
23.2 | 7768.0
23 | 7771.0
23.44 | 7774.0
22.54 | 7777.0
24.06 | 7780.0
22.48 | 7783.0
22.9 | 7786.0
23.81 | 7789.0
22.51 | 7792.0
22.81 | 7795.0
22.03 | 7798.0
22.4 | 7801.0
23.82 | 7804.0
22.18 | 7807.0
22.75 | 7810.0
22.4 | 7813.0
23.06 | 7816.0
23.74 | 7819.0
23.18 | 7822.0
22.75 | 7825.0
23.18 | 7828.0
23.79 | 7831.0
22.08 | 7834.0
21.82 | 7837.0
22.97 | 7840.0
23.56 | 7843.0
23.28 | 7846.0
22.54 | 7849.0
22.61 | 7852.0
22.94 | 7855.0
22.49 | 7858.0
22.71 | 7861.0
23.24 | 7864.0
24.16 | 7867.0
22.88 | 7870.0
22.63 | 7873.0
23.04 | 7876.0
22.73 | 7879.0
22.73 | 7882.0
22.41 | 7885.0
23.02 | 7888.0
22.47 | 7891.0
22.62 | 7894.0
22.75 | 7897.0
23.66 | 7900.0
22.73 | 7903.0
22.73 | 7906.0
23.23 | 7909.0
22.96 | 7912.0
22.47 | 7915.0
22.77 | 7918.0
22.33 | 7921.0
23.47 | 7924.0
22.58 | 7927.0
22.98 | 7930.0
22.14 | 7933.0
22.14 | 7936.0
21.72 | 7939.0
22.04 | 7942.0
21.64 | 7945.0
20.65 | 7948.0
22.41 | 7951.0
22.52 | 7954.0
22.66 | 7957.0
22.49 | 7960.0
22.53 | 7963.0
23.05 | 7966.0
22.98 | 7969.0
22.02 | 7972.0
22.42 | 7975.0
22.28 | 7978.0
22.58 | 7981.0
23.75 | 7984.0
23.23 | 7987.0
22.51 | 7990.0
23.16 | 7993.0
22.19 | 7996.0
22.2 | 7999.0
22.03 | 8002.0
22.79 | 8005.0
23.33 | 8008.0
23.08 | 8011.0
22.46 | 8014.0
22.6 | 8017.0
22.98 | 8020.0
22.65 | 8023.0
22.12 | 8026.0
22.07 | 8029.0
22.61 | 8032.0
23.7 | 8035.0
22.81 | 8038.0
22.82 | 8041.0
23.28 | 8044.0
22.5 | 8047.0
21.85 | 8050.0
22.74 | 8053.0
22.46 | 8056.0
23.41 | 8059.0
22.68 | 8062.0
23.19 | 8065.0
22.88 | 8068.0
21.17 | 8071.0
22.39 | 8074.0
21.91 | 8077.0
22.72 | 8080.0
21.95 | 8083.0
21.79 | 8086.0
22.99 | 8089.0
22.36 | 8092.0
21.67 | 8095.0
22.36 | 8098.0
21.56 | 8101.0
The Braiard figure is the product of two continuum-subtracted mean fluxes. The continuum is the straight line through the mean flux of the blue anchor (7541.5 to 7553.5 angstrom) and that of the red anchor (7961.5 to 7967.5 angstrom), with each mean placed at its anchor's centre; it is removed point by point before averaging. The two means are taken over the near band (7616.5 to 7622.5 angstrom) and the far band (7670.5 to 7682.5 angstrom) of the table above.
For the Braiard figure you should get 0.55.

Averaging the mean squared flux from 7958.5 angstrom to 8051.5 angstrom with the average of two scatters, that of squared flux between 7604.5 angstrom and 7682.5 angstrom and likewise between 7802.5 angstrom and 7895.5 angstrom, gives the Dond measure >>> 275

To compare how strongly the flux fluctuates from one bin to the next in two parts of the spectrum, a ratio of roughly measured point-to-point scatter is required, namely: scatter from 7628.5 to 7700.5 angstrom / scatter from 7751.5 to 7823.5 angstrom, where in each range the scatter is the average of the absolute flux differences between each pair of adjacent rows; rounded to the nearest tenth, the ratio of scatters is 1.2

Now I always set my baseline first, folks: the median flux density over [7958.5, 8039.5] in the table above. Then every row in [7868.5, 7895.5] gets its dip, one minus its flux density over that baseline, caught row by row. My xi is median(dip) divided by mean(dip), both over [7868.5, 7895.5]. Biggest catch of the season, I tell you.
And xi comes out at 1.0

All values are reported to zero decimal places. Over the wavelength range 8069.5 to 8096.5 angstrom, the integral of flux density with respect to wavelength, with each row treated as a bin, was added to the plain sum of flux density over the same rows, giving 796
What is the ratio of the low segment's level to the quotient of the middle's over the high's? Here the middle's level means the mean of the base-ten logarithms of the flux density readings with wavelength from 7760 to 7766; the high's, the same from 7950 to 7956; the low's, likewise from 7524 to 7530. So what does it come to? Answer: 1.37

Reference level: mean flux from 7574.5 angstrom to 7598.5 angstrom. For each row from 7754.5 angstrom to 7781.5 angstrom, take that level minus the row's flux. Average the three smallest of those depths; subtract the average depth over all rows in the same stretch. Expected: -0.53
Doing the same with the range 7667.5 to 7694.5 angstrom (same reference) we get -0.36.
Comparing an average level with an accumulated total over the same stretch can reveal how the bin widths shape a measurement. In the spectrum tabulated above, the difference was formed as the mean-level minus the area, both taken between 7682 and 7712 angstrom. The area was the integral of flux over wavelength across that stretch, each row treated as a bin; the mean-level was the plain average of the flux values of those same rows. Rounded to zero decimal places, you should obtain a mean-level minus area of -676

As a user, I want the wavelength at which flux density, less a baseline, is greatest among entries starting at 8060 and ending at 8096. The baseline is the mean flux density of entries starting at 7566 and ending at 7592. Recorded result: 8065.0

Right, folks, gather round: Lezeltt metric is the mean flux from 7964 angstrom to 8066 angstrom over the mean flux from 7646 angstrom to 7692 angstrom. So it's 0.992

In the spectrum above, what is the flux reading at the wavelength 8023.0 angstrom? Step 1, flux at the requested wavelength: 22.65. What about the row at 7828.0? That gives 23.18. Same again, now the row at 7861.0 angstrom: 22.71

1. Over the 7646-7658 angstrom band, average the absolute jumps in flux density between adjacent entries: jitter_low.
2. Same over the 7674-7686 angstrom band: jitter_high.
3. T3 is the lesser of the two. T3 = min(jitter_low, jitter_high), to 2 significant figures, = 0.18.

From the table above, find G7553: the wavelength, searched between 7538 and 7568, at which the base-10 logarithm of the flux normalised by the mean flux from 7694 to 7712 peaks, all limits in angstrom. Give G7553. 7564.0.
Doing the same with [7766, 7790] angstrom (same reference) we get 7780.0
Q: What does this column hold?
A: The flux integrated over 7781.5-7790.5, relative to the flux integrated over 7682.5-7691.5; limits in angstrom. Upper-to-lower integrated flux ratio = 0.976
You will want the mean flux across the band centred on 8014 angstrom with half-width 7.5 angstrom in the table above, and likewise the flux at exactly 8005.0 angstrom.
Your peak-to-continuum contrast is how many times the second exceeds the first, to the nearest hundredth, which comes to 1.00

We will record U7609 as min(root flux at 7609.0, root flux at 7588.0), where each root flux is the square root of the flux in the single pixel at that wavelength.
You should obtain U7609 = 4.76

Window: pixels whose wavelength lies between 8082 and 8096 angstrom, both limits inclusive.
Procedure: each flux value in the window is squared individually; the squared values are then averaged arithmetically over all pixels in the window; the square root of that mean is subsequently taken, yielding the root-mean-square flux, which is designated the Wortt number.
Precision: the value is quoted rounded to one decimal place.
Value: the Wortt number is 22.2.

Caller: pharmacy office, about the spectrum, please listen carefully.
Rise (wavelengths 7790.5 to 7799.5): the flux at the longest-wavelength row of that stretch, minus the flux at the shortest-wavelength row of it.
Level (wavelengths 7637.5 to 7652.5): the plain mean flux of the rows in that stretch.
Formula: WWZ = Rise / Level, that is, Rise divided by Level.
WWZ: -0.0201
